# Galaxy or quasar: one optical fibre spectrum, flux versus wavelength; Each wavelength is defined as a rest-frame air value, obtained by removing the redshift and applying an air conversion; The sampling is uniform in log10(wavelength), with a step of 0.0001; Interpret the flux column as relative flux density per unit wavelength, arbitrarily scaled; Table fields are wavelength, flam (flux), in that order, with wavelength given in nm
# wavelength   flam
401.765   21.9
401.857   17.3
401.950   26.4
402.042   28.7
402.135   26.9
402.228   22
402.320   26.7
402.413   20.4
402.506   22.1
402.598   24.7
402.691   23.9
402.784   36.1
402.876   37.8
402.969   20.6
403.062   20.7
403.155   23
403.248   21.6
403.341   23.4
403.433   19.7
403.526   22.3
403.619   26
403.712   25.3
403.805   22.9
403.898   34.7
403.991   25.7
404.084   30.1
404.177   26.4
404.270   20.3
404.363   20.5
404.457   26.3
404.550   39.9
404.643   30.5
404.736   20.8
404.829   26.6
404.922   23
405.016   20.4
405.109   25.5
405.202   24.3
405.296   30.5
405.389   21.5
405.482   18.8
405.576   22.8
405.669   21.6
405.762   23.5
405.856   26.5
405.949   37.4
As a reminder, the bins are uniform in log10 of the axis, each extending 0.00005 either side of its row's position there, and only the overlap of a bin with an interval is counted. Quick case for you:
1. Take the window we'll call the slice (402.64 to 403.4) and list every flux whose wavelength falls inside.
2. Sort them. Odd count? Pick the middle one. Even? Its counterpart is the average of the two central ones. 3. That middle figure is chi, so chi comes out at 23.2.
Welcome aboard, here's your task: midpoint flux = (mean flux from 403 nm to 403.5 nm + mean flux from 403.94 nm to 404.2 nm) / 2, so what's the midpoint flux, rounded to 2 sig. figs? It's 25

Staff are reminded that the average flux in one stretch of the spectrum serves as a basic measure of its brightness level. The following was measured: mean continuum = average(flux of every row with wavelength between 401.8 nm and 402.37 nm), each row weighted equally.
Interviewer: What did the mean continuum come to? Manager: 25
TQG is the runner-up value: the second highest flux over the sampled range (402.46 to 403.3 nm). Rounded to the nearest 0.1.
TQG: 36.1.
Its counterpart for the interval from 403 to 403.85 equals 25.3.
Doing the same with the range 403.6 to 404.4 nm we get 30.1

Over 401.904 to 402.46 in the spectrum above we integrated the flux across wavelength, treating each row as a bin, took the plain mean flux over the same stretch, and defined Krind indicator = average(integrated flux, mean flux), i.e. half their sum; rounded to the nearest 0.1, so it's 19.6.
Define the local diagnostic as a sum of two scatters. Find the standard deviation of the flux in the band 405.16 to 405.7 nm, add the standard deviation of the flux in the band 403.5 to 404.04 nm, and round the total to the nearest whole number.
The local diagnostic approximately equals 8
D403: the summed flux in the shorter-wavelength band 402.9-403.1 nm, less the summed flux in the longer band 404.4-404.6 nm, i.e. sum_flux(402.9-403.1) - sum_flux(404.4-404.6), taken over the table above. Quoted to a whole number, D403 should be -25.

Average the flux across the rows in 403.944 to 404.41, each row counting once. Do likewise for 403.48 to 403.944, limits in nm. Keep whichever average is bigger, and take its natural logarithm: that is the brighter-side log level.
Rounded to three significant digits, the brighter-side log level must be 3.27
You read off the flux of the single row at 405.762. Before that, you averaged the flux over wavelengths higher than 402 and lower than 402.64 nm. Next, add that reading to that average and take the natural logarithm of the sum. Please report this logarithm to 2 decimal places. 3.87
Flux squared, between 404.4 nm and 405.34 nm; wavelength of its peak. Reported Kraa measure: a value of 404.550 nm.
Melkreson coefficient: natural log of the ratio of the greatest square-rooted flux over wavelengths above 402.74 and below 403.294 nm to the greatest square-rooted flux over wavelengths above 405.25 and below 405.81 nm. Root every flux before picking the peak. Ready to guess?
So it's 0.11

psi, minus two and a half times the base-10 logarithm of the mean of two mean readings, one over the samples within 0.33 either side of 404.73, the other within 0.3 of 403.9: -3.58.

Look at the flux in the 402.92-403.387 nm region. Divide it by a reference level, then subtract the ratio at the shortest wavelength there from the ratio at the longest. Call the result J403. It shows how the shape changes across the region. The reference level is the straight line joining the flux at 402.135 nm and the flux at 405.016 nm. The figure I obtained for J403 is 0.14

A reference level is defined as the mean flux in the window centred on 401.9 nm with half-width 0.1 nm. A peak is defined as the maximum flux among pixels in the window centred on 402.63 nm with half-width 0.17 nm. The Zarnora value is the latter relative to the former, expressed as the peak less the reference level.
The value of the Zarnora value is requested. 14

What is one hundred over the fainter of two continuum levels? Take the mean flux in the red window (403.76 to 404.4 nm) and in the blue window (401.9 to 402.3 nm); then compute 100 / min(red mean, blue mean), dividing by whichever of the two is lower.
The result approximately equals 3.9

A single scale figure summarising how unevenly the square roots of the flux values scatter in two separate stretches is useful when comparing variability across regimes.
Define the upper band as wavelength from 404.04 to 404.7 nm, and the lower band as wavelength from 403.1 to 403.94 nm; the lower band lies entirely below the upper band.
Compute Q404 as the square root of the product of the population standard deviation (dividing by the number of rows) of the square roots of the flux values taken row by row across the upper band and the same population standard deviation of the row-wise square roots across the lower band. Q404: 0.48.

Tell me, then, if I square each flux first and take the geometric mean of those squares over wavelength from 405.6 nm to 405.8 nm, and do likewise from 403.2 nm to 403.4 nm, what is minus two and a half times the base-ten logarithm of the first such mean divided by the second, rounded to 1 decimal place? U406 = 0.0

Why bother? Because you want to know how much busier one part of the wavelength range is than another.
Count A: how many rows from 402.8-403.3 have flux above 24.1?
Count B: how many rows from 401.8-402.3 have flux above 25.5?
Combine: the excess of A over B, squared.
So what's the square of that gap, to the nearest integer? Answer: 4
